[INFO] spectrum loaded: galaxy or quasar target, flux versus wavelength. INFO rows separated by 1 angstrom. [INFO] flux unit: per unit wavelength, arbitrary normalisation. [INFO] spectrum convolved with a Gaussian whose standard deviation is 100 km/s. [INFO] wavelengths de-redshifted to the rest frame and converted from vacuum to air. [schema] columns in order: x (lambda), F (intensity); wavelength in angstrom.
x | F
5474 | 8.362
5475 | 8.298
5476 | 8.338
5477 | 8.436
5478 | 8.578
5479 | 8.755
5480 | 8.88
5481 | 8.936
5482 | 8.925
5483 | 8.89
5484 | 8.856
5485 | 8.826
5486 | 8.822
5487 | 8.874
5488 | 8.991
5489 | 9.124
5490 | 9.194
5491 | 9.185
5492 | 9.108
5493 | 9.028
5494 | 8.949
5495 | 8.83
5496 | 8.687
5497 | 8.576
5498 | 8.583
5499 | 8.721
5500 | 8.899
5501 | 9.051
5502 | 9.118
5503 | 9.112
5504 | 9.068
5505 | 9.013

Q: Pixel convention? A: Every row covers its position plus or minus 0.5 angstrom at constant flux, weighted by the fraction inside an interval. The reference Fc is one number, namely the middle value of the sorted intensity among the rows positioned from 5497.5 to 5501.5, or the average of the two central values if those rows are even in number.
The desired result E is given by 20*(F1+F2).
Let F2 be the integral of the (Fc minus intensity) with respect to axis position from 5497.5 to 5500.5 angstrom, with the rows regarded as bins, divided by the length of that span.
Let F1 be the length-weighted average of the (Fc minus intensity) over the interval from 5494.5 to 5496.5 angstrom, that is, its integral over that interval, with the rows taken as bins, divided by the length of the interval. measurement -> 3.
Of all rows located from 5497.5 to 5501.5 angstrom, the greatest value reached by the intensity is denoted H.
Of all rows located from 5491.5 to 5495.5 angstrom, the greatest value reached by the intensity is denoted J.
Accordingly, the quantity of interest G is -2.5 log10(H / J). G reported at 0.007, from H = 9.051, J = 9.108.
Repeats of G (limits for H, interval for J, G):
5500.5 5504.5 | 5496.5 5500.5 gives -0.026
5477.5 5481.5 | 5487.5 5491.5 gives 0.031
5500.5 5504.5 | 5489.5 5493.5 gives 0.009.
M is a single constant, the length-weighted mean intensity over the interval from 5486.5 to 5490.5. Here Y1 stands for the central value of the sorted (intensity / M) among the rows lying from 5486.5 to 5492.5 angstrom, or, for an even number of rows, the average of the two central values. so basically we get 1.01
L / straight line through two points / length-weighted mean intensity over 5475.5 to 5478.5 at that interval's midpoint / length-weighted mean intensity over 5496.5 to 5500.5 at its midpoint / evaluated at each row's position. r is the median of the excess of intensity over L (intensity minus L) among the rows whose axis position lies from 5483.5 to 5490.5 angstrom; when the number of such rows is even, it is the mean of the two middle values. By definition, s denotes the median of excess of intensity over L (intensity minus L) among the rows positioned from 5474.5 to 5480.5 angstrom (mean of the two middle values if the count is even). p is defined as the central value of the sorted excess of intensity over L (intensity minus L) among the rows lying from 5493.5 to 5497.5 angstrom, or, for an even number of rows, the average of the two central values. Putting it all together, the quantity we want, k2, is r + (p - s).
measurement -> 0.37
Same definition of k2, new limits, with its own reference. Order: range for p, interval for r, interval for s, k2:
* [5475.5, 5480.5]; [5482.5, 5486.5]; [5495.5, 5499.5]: 0.46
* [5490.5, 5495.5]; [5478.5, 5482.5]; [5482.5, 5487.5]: 0.49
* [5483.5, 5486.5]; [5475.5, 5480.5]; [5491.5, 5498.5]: 0.23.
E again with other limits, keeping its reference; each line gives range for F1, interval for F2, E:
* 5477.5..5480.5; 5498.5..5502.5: -1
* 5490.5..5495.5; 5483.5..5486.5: -5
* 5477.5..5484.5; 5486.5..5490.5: -5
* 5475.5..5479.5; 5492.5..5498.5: 6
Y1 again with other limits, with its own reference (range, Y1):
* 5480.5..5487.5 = 0.98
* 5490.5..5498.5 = 0.98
